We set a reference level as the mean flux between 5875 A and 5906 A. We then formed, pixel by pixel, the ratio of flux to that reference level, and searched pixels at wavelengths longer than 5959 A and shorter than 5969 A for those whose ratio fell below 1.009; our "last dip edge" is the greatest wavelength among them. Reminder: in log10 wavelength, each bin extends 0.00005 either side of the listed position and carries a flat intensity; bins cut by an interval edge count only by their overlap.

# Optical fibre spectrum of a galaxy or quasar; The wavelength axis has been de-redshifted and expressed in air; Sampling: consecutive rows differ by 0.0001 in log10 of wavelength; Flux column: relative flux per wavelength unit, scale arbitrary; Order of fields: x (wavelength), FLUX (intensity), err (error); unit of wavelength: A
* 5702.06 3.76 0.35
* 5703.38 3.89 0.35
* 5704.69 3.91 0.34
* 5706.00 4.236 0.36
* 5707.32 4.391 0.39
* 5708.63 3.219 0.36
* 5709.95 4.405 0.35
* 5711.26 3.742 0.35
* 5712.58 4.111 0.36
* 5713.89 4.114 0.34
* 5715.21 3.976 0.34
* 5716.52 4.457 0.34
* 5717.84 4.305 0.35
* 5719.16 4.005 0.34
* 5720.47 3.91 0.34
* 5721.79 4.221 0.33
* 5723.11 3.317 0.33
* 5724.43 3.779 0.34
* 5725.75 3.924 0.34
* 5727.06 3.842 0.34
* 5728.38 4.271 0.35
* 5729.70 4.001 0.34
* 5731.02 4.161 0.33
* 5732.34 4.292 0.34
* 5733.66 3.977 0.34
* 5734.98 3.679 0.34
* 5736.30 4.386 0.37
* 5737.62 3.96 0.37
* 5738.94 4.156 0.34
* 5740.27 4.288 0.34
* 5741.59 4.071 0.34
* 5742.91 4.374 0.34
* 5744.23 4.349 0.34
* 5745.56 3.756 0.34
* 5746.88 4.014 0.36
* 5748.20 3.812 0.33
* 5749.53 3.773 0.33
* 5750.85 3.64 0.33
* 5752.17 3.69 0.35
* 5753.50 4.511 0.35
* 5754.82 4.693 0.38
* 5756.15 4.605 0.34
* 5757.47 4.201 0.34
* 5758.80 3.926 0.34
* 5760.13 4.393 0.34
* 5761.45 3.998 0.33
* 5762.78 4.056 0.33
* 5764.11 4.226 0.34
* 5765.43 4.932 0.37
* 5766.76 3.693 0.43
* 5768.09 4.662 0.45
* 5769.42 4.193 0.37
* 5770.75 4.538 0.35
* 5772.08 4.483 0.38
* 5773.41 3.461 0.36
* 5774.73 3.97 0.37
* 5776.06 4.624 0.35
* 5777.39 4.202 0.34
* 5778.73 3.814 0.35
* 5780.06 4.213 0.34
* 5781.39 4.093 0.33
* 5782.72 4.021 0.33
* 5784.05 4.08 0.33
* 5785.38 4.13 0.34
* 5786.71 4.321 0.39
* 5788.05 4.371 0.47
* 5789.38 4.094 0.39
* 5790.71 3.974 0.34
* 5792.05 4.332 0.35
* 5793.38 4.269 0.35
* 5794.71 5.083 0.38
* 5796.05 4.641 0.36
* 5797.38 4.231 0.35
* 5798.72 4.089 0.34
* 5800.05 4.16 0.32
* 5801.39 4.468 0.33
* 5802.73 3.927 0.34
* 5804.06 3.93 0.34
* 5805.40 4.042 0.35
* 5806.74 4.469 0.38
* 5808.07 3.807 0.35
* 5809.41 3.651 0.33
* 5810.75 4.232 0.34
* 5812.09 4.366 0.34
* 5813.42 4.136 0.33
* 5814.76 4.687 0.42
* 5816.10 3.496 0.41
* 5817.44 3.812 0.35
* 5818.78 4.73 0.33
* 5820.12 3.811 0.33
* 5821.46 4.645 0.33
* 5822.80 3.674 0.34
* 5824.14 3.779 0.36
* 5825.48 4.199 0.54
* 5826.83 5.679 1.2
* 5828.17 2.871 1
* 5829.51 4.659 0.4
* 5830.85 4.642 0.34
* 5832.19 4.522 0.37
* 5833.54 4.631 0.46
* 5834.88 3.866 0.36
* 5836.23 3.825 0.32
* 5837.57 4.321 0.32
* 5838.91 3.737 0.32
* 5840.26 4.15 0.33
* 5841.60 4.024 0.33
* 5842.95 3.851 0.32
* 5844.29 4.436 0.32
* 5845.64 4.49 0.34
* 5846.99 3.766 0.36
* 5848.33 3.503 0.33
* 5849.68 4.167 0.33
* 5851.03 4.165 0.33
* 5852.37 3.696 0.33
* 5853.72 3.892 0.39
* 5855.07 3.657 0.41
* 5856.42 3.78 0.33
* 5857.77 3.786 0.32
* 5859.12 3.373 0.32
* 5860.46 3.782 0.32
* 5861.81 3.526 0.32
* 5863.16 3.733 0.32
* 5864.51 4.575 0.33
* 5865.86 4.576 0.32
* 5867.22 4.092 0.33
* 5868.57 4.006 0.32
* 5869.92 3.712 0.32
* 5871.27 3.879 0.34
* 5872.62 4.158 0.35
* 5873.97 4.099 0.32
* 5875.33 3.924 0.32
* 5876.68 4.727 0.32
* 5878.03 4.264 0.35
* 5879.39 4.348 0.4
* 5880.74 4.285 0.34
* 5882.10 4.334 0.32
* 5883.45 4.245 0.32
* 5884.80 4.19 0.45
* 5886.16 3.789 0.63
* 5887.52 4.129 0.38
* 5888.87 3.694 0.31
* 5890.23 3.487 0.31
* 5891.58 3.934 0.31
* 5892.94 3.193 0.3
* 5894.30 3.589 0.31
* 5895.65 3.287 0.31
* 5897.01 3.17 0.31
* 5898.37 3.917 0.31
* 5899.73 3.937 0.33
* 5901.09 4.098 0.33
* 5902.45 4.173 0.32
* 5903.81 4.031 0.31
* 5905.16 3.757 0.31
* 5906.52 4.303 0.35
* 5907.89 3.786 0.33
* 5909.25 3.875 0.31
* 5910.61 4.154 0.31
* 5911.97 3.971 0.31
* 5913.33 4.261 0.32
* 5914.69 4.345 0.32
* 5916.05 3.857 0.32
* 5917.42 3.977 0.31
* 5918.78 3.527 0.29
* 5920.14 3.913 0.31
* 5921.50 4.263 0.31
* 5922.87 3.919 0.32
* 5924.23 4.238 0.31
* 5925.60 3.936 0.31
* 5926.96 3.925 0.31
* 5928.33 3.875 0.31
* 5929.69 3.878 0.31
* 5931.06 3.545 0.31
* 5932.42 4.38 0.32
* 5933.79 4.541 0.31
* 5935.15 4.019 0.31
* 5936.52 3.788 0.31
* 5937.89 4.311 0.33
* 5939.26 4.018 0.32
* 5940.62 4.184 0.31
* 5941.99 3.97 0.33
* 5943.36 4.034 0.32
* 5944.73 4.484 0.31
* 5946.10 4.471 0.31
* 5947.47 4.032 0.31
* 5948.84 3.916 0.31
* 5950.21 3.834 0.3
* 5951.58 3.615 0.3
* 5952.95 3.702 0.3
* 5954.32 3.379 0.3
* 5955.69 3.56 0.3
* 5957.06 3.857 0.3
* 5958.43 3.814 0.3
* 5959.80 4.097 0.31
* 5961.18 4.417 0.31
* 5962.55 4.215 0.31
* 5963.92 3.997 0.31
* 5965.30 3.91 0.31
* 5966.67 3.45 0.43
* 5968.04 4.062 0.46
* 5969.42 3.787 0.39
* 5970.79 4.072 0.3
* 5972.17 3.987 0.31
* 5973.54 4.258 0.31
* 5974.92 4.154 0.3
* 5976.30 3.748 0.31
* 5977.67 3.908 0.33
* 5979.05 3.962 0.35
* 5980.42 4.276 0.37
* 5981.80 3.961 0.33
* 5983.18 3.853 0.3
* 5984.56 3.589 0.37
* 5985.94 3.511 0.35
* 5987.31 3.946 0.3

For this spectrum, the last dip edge 5966.67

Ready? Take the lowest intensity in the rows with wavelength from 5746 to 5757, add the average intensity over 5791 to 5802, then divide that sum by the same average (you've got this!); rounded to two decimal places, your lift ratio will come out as 1.83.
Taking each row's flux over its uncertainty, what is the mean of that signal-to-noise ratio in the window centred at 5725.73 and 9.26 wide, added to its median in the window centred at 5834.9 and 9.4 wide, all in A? 23.5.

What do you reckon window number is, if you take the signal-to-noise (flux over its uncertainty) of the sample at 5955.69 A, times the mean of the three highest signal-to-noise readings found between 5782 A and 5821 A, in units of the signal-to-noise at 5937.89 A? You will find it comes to 12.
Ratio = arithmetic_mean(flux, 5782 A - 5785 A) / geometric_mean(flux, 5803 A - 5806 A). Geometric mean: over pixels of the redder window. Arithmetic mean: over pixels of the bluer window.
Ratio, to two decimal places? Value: 1.02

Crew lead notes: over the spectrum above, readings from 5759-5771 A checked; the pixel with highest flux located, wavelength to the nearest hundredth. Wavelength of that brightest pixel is 5765.43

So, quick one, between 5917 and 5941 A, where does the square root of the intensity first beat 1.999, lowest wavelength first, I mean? 5921.50 A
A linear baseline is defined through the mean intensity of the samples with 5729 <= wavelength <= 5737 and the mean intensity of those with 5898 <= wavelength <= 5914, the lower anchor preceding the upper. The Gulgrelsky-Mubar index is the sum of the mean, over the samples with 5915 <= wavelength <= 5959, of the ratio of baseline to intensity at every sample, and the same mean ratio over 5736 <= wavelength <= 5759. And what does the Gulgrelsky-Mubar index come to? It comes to 2.01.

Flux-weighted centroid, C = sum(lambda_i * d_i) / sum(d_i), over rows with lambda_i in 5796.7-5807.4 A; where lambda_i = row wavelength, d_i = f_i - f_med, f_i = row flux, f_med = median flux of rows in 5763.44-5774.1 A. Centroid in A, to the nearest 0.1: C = 5802.0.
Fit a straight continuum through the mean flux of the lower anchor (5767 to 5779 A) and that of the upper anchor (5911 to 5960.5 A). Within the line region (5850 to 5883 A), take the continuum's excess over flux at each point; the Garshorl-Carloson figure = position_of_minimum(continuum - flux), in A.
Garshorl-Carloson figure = 5876.68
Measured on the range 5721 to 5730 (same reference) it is 5728.38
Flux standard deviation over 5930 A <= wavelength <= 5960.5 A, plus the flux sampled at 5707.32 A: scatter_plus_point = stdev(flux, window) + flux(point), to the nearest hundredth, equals 4.71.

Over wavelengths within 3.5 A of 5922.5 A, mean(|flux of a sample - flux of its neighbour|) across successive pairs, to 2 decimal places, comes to 0.33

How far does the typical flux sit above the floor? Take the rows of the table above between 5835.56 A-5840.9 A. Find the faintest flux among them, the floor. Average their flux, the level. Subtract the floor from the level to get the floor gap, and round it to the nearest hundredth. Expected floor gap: 0.27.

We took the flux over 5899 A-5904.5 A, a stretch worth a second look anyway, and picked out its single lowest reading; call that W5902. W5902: 3.937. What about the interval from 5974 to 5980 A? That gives 3.748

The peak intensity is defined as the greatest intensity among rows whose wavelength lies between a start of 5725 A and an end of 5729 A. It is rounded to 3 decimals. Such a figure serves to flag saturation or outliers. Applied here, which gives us 4.271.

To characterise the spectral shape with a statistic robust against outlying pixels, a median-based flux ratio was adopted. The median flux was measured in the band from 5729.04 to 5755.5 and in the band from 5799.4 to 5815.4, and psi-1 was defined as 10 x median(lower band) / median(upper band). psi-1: 9.75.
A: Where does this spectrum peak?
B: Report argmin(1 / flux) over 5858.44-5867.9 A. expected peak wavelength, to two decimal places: 5865.86 A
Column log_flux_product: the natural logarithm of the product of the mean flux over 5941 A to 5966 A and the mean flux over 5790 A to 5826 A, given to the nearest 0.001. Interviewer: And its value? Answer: 2.805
